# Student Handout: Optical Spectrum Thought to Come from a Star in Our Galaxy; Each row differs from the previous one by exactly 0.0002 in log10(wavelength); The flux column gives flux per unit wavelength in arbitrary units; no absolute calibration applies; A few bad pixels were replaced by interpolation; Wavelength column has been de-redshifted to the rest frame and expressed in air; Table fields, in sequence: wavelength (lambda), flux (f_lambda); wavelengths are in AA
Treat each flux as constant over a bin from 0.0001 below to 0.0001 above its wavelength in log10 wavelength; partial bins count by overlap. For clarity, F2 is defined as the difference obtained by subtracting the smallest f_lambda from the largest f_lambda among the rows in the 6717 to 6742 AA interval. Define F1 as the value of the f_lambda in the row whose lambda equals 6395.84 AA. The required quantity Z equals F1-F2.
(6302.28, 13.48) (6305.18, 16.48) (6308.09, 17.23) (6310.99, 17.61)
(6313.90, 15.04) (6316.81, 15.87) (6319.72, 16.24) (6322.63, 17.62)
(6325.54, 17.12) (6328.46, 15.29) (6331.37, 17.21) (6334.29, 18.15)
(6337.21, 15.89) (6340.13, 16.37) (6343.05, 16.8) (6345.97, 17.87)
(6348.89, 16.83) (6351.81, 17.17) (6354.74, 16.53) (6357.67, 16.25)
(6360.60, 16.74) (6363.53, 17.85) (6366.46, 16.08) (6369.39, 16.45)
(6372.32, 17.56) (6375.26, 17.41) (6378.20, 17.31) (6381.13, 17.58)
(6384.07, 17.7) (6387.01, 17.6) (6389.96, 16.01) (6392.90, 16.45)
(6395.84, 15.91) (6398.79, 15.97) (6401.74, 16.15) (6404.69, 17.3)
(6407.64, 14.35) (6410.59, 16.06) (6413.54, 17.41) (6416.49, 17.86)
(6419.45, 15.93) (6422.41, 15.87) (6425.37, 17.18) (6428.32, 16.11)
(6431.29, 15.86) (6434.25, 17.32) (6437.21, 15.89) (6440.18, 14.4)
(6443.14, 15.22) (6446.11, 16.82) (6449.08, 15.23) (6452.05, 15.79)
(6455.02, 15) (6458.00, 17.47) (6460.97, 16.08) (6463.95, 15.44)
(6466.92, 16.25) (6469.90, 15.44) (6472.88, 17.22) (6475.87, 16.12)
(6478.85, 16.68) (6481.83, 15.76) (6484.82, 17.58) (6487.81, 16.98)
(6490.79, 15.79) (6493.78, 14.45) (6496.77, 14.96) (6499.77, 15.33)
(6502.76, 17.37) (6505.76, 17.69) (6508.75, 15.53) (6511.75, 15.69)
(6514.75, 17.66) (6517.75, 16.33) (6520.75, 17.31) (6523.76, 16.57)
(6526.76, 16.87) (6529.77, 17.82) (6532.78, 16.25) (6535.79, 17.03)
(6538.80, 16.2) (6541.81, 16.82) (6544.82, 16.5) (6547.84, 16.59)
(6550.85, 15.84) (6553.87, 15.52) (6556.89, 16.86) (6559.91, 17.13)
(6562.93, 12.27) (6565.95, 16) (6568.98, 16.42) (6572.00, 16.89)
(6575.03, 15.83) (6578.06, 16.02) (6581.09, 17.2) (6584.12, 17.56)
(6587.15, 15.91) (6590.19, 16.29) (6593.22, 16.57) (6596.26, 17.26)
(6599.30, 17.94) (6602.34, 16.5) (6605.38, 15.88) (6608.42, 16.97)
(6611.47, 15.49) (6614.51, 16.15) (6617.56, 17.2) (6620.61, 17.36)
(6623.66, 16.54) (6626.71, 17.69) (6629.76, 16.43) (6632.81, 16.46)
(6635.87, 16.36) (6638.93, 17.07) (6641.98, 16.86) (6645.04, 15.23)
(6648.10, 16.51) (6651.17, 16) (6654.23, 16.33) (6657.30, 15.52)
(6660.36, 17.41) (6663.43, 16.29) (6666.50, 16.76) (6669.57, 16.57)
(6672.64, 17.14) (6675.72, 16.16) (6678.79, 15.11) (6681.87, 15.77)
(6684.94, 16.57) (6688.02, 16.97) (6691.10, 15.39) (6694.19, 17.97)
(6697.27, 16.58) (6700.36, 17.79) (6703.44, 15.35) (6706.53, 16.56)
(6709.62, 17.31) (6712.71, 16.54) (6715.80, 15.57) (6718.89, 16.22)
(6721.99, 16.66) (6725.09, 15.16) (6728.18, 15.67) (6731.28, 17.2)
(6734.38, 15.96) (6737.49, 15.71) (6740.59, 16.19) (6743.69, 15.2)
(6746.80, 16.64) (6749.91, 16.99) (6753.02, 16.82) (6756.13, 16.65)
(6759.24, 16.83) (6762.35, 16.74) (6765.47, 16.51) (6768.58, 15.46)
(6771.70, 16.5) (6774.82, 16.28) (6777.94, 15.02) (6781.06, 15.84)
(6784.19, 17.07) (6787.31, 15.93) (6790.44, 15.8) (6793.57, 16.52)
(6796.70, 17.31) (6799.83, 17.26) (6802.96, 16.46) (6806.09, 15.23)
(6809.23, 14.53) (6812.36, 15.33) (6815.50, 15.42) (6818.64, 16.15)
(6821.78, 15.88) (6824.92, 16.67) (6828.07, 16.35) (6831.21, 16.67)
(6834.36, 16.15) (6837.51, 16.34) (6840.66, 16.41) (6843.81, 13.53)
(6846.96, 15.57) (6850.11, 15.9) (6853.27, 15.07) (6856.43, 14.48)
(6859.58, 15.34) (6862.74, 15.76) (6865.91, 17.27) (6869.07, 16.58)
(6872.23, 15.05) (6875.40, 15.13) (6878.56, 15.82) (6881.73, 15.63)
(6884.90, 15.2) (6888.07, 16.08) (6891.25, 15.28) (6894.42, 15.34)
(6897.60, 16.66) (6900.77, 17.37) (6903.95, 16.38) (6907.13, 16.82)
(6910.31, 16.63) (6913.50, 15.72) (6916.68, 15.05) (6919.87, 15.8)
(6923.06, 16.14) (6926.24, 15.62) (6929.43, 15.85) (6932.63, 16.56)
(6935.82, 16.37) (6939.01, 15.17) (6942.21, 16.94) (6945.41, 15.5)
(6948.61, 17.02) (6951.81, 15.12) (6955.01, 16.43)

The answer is 13.9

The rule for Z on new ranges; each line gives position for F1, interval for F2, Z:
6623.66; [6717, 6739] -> 14.5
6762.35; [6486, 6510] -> 13.5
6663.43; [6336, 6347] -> 14.3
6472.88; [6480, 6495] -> 14.1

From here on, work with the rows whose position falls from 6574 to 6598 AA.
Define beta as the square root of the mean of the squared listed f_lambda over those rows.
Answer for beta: 16.59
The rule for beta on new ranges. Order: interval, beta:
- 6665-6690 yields 16.39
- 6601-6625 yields 16.52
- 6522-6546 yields 16.76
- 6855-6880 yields 15.70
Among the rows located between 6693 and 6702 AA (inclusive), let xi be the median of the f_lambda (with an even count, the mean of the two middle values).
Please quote 17.8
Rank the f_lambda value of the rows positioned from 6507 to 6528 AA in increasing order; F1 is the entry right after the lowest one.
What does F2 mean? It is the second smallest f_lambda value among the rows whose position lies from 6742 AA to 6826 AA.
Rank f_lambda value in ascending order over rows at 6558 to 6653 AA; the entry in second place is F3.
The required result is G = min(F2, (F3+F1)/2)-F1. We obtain -0.7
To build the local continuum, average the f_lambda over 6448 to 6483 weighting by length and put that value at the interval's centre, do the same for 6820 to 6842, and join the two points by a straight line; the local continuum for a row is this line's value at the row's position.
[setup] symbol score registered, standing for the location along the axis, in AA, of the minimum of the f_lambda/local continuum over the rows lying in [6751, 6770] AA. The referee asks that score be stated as 6768.58 AA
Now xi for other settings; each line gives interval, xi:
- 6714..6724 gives 16.2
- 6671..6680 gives 16.2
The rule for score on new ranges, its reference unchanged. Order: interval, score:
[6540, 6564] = 6562.93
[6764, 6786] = 6777.94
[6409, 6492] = 6440.18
